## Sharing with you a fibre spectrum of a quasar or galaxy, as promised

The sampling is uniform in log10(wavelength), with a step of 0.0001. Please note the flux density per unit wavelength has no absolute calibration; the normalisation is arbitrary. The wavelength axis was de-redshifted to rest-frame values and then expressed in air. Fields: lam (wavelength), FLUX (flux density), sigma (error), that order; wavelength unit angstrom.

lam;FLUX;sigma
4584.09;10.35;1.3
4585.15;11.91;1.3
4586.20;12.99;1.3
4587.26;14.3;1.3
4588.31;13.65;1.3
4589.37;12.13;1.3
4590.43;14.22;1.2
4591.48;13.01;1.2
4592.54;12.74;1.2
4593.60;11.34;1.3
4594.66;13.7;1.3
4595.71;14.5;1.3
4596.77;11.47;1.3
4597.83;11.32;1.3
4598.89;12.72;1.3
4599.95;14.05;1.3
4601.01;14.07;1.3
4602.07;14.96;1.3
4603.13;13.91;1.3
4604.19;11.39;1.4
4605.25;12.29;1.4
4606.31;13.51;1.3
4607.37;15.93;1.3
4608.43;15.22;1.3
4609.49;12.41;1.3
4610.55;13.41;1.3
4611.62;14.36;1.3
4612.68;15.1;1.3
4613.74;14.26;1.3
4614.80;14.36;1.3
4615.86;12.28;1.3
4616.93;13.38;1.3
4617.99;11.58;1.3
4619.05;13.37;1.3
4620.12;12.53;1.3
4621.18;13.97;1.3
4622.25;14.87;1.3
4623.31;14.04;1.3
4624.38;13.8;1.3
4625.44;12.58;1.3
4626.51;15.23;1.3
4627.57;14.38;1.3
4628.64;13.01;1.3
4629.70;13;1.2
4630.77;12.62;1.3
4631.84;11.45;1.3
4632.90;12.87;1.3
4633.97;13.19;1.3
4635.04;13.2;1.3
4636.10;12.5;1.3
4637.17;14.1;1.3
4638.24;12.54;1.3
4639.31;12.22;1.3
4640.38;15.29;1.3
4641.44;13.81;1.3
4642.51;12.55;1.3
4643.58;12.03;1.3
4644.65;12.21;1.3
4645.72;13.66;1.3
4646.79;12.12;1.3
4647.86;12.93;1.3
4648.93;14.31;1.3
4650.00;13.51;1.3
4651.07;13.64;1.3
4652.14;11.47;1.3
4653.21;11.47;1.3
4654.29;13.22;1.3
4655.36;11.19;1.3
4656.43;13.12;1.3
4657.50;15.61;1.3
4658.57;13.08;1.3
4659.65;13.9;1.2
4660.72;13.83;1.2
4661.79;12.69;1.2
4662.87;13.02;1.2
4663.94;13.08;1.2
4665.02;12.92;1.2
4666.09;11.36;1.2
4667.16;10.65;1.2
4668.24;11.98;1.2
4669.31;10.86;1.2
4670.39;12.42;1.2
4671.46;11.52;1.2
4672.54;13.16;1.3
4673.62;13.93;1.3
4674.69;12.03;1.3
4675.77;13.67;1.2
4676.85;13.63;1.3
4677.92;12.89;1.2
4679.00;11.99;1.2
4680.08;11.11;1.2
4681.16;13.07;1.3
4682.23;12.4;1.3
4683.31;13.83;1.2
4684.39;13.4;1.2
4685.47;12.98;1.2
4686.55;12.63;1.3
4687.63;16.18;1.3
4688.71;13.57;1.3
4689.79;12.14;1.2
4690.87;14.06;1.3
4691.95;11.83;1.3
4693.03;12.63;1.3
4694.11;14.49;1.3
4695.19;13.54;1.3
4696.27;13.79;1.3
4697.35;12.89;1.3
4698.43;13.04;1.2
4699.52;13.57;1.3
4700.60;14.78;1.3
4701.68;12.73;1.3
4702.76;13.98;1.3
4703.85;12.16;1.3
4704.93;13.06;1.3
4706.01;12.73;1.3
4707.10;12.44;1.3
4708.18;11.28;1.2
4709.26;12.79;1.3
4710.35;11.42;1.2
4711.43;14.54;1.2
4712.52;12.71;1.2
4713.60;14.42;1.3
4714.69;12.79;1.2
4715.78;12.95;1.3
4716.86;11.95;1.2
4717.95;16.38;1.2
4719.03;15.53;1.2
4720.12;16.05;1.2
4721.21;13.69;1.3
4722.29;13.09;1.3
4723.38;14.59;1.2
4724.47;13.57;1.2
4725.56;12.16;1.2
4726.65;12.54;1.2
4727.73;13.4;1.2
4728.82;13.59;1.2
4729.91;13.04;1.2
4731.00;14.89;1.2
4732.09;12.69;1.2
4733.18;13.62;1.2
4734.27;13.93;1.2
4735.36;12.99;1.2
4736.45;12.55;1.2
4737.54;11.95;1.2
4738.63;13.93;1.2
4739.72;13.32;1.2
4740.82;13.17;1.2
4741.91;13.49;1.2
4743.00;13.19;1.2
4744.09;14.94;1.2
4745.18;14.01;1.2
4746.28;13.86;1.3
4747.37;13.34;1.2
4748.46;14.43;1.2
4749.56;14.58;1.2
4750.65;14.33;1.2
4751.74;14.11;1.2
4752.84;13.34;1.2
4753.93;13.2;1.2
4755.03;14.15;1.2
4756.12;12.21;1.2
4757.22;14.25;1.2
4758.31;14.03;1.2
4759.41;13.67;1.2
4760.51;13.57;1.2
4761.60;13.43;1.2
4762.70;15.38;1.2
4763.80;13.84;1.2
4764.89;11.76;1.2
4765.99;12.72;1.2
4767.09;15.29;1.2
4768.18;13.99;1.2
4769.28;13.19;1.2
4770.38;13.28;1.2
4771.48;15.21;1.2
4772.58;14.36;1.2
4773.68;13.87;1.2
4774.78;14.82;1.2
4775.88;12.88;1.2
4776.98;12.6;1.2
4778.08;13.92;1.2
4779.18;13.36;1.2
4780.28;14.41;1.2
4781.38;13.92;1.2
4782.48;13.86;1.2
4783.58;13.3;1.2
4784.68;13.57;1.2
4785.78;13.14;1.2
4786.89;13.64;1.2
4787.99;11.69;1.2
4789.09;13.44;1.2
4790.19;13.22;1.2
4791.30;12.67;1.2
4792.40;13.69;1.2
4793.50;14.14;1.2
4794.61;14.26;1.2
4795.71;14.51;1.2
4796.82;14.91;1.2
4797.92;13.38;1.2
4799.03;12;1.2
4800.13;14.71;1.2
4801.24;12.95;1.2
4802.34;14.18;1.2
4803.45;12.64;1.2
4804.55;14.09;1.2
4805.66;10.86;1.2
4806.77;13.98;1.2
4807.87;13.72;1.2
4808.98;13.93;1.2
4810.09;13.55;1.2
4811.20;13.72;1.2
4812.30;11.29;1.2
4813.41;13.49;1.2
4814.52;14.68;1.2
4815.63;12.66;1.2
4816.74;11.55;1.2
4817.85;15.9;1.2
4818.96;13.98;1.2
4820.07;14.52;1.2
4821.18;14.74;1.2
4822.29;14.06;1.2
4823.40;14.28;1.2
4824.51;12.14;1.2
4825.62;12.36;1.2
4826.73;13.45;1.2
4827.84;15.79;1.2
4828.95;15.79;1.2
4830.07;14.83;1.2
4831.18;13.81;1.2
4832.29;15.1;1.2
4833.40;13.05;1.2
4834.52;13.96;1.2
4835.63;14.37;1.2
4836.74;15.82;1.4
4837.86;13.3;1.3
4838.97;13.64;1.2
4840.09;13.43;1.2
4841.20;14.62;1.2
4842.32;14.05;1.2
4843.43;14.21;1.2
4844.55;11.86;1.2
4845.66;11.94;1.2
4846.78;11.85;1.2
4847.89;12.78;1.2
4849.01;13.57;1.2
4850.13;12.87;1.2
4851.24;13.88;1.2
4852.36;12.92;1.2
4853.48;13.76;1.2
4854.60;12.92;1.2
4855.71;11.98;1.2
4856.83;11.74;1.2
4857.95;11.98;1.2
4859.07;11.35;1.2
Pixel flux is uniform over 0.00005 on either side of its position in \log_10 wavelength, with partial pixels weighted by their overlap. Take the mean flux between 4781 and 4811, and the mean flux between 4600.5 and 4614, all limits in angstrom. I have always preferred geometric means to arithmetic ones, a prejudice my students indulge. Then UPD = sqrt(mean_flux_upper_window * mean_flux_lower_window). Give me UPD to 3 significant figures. 13.7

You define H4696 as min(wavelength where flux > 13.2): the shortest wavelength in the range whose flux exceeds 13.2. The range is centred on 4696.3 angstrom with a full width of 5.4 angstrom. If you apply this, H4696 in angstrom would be 4694.11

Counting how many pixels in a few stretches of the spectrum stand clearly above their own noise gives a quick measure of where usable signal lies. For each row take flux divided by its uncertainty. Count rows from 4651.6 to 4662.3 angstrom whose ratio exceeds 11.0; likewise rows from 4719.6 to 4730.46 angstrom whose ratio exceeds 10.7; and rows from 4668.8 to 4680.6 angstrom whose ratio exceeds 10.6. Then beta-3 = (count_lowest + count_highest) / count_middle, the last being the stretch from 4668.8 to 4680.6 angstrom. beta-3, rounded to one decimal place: 3.0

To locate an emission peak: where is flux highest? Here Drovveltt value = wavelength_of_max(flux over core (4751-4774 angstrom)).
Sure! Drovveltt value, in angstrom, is 4762.70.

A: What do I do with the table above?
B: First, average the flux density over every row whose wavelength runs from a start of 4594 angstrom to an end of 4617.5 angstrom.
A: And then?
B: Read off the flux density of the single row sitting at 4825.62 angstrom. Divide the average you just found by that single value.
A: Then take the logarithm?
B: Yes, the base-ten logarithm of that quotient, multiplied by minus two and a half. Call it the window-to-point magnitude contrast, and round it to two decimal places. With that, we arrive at -0.10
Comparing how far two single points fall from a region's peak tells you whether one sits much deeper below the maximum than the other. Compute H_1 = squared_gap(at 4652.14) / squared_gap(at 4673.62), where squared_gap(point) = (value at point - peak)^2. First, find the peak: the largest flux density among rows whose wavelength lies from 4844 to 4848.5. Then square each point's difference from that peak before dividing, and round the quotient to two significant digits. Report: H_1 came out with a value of 1.3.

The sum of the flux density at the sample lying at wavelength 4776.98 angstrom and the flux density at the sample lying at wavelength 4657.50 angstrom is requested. 28.2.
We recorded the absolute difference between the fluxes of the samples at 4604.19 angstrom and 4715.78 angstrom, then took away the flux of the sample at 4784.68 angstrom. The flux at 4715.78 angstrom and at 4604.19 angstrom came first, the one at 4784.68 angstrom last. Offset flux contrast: -12.0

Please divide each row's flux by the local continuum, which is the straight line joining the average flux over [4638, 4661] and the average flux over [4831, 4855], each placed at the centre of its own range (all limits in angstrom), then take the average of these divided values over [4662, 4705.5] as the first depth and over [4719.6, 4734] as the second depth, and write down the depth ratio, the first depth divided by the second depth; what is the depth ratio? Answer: 0.96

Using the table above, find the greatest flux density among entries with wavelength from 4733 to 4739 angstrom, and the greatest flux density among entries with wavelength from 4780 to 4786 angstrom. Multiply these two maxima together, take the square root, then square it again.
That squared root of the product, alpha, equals 201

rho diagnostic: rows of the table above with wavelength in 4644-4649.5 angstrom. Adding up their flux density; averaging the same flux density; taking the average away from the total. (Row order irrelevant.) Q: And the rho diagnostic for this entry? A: 52.2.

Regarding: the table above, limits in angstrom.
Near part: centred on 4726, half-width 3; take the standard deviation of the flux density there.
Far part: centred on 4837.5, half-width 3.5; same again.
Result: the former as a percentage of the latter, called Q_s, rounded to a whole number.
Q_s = 92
